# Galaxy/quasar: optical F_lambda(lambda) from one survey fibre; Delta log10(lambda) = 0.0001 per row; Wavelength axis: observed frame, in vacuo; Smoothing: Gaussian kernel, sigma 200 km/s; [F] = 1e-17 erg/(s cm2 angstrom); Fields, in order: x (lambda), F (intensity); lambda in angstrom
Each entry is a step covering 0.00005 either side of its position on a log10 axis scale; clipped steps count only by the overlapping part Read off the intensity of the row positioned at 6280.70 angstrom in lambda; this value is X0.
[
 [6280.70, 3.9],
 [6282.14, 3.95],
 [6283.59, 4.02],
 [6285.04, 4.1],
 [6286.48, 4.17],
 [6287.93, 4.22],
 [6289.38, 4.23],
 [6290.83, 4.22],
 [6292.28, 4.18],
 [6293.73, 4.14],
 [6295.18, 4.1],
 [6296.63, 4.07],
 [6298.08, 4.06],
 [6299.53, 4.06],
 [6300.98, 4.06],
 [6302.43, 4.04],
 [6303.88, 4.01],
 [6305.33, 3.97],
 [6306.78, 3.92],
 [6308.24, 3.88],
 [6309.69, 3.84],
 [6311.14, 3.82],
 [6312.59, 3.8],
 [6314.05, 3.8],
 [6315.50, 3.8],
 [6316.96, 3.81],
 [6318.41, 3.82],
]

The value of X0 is 3.9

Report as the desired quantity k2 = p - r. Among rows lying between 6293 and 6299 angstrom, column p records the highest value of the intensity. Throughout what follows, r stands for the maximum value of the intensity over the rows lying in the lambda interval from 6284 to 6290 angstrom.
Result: -0.09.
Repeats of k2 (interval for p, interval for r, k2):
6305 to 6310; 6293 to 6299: -0.17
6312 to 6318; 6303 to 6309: -0.20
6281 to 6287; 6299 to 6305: 0.11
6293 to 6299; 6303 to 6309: 0.13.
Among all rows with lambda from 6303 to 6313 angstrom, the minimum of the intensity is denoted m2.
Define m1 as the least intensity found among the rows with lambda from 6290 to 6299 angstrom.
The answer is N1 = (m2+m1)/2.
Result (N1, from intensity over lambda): 3.93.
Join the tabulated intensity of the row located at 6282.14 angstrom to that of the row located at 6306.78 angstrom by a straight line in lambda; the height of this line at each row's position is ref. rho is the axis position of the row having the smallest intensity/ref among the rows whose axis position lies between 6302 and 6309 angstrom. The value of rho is 6308.24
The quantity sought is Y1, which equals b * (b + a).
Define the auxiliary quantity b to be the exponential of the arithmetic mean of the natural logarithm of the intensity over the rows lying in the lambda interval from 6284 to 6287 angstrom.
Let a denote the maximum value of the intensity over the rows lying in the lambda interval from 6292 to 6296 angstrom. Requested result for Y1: 34.4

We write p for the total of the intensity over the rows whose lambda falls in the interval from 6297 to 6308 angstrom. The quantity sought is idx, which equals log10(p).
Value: 1.4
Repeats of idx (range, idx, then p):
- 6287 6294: 1.3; 21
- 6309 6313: 1.1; 11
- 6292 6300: 1.4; 25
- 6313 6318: 1.1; 11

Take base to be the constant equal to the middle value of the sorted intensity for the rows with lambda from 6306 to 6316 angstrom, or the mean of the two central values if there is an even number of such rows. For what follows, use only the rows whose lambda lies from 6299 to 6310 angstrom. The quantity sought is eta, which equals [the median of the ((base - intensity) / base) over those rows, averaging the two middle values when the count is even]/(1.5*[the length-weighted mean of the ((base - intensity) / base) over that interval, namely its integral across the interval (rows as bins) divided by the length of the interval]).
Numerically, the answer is 0.727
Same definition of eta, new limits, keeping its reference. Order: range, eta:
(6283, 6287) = 0.677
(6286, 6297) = 0.678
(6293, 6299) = 0.651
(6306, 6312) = 0.599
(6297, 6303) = 0.677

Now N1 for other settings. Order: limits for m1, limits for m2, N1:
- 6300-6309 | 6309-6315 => 3.84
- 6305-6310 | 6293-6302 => 3.95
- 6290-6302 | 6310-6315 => 3.93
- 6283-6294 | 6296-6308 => 3.97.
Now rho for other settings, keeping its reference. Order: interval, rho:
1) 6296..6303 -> 6302.43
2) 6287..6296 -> 6295.18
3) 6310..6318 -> 6312.59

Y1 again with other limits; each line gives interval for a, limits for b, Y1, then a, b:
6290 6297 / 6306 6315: 31.0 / 4.22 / 3.84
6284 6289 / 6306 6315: 31.0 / 4.22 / 3.84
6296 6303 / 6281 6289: 33.4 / 4.07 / 4.09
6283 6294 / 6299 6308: 33.0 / 4.23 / 4.01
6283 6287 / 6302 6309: 32.2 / 4.17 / 3.96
